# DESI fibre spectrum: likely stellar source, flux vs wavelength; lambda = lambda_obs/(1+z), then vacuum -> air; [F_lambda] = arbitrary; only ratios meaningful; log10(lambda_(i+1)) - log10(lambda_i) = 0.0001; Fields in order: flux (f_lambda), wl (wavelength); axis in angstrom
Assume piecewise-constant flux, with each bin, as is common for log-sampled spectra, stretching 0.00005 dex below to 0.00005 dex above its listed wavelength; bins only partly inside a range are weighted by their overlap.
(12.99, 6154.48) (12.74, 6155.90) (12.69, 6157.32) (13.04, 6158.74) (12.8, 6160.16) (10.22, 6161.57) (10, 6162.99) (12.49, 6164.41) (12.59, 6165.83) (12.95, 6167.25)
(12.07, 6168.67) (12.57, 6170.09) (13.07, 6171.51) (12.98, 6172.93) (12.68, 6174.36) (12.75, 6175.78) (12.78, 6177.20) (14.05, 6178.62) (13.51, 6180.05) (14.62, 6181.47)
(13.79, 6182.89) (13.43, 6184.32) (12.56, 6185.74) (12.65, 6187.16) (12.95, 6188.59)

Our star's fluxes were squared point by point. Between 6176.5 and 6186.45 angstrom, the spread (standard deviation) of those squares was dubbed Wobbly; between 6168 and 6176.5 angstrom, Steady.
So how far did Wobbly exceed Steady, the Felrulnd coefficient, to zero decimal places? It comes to 10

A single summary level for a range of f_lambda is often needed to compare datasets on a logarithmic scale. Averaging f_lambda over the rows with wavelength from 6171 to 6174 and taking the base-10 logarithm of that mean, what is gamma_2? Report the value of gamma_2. 1.11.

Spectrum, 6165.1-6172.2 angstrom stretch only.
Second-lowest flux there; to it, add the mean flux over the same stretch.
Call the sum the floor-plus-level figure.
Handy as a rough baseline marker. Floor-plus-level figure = 25.2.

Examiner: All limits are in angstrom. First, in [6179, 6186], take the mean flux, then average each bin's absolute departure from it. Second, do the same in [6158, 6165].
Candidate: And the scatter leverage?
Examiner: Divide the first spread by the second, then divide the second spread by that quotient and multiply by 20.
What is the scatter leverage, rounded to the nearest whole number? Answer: 66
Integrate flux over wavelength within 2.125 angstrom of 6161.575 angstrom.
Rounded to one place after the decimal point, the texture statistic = 46.8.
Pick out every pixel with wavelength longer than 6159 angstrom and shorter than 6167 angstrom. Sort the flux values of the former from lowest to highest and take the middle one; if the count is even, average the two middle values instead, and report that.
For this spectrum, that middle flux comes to 12.5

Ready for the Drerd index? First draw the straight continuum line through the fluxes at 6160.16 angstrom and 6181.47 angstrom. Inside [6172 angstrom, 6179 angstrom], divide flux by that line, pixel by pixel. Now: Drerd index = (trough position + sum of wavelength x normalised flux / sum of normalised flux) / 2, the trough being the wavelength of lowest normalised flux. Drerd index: 6176.5 angstrom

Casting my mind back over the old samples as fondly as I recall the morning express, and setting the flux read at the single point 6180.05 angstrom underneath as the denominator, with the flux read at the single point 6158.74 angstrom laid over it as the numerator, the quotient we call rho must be 0.965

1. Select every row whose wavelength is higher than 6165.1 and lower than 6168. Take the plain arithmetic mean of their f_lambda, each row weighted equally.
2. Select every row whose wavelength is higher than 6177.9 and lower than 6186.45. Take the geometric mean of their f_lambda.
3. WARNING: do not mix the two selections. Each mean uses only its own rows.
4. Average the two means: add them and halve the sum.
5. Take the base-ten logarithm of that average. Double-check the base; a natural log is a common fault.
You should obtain 1.12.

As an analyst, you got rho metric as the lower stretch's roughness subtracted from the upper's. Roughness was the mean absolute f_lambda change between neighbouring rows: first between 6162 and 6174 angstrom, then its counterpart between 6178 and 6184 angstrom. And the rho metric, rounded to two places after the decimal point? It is 0.12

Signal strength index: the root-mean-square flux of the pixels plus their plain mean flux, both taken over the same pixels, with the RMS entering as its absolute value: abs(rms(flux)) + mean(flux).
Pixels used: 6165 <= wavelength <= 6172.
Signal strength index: 25.3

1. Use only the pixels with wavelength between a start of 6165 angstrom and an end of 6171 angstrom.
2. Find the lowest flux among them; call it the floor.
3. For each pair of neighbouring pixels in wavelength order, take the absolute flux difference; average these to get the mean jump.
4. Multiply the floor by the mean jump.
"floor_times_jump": 7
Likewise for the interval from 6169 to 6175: 4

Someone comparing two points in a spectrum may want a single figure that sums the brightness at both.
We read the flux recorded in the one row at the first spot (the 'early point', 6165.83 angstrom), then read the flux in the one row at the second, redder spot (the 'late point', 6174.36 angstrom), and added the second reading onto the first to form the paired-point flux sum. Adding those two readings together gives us 25.3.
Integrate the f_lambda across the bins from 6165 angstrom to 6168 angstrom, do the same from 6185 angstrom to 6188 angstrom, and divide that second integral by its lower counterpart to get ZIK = 0.99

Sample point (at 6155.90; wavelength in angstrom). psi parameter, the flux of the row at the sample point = 12.74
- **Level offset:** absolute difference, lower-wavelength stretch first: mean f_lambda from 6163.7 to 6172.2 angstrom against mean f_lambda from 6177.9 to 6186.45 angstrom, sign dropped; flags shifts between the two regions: 1.0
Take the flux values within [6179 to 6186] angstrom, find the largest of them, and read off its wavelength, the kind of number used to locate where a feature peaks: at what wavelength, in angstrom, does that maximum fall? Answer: 6181.47 angstrom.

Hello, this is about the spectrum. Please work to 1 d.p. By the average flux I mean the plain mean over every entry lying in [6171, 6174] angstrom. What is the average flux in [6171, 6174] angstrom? 13.0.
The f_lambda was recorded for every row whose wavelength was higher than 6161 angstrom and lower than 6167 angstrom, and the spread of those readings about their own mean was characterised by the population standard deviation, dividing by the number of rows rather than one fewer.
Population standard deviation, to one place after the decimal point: 1.2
